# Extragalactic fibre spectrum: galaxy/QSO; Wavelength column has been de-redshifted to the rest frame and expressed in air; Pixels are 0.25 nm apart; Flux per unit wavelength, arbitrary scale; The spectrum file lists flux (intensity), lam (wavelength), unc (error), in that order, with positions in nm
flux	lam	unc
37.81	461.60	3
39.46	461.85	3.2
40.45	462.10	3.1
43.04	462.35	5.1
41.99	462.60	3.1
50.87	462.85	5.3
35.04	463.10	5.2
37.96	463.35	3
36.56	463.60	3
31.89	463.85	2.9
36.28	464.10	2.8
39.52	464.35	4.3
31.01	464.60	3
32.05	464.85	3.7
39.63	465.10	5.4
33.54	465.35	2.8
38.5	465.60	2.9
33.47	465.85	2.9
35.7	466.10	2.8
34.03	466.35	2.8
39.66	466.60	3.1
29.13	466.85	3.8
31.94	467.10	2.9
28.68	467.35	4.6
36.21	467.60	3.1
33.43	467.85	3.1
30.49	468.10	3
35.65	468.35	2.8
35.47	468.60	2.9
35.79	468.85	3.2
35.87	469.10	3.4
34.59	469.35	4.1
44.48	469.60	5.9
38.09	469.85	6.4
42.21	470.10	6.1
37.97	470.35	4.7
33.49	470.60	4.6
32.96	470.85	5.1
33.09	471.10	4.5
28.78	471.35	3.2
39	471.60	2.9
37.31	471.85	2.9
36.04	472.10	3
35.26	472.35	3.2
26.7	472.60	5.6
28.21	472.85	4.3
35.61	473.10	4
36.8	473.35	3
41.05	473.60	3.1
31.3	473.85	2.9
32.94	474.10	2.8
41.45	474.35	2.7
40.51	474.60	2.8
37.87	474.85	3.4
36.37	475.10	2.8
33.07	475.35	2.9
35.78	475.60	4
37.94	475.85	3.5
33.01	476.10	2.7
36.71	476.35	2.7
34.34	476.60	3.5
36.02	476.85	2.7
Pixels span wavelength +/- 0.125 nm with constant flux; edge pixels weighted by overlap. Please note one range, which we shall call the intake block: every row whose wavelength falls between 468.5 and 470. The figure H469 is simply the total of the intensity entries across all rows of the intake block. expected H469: 224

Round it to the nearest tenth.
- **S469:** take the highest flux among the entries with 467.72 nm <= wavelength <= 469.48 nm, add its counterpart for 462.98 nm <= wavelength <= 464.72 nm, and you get 75.4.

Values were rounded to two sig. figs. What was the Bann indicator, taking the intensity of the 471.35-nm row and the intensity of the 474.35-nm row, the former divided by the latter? 0.69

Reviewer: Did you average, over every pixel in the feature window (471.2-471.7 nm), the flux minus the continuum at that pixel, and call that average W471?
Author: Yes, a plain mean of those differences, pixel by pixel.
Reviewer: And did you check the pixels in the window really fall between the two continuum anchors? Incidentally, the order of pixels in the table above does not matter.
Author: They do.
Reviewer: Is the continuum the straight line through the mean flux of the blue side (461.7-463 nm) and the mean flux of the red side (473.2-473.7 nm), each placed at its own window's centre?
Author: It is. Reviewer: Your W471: -5.8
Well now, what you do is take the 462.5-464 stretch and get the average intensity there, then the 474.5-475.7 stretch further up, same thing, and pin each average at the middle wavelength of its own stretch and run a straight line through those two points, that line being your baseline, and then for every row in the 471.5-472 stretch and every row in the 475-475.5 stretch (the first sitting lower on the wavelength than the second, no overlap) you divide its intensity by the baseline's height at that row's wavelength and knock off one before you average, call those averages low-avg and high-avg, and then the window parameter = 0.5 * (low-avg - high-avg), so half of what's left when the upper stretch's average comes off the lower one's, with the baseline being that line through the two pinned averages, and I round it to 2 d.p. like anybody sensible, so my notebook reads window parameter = 0.04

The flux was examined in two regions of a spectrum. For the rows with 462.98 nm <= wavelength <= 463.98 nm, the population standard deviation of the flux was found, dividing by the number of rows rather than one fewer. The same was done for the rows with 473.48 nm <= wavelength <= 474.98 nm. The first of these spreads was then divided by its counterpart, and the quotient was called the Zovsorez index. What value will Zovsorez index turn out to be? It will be 0.56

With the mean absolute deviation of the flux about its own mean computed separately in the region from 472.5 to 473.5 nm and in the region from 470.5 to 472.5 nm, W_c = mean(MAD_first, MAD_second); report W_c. 3.4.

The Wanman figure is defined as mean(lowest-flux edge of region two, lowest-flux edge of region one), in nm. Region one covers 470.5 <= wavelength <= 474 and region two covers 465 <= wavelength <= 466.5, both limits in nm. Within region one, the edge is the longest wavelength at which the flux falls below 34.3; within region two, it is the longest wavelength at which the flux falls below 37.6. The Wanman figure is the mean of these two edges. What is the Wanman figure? 470.10 nm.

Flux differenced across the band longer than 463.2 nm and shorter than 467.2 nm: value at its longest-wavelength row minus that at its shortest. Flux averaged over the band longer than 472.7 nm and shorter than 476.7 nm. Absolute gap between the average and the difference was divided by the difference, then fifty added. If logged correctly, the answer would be 43.1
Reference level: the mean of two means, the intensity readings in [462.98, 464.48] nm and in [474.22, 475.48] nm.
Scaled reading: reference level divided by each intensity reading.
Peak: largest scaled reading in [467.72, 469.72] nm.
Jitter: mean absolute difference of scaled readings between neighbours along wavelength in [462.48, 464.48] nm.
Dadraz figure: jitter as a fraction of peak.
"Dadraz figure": 0.11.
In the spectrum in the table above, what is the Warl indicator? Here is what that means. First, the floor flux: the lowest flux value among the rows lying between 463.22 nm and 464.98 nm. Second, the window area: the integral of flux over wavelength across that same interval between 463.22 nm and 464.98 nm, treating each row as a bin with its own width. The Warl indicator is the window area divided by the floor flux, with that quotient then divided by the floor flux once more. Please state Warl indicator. 0.064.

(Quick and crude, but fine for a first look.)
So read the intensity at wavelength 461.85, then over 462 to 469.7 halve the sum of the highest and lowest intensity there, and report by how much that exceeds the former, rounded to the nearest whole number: 0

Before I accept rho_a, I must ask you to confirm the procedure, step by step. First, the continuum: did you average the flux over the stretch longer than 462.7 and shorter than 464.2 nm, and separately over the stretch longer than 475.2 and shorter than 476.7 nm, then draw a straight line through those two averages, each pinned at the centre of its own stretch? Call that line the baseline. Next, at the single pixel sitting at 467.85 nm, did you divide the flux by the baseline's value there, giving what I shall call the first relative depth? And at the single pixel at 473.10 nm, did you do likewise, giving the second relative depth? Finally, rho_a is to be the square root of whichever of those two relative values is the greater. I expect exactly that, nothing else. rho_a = 1.00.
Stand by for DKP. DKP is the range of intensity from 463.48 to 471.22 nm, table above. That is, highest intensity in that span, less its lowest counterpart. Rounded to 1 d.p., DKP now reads 15.8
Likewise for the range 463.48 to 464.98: 8.5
